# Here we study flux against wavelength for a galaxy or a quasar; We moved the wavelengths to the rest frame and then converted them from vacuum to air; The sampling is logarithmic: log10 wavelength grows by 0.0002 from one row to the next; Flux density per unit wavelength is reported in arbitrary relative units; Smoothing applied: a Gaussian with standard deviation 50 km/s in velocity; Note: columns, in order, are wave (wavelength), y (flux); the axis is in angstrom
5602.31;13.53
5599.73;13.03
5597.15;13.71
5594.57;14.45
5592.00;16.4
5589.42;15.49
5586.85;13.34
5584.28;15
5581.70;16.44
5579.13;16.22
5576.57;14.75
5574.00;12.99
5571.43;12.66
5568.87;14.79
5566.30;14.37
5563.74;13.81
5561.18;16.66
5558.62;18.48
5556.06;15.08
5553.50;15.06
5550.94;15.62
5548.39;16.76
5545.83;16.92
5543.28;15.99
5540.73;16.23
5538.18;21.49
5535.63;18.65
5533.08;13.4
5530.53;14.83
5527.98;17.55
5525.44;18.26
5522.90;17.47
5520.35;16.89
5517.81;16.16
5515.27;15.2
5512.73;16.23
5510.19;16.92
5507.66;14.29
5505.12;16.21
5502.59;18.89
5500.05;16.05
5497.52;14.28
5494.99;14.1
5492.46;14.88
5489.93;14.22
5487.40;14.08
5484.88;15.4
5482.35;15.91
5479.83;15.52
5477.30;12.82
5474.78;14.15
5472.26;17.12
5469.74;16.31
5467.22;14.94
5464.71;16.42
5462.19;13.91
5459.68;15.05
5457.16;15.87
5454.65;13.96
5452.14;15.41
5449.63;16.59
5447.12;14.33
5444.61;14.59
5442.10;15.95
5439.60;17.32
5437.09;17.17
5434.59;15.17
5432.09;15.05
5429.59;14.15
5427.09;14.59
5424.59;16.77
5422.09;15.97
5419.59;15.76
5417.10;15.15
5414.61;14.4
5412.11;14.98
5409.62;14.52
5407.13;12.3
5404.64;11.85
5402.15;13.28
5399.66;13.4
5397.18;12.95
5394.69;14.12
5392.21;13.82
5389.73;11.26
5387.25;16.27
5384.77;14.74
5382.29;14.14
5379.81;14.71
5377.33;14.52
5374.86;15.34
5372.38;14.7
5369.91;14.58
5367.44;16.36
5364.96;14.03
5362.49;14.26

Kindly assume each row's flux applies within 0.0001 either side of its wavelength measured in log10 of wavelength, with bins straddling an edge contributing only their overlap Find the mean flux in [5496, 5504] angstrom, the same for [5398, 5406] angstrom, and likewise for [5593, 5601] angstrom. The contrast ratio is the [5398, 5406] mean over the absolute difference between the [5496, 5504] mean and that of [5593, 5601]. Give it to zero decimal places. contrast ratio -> 5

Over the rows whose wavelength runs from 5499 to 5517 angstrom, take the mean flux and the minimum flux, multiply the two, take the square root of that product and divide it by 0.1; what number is 152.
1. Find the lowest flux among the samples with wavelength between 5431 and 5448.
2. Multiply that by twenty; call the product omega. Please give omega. 287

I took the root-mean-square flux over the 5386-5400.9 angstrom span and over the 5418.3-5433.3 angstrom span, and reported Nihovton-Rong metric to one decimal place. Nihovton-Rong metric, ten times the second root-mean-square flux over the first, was 11.2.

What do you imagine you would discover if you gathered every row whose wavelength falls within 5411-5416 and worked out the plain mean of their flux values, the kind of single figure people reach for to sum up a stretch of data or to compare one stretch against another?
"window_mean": 14.69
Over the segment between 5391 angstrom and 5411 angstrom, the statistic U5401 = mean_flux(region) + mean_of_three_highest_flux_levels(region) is 27.4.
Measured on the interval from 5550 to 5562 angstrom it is 33.1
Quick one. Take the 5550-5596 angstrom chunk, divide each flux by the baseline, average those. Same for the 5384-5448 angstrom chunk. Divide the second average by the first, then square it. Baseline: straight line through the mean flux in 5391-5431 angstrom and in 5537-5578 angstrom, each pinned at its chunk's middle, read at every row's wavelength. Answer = 1.15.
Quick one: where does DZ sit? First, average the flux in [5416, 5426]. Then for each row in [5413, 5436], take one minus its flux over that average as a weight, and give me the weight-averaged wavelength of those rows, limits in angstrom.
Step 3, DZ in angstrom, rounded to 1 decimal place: 5425.3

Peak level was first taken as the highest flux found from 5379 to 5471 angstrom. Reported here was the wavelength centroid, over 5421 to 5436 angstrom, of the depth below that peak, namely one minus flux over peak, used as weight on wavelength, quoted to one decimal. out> 5429.3 angstrom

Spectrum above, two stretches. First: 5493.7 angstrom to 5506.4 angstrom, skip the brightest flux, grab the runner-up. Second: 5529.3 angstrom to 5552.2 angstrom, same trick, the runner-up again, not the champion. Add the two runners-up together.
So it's 34.9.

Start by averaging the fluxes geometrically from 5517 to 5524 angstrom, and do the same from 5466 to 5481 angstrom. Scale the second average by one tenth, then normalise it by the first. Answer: 0.090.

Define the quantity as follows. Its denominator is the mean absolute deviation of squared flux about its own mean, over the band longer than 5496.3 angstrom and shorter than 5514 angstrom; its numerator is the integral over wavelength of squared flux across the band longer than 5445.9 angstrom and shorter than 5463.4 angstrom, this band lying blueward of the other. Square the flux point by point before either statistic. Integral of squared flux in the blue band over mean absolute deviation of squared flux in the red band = 115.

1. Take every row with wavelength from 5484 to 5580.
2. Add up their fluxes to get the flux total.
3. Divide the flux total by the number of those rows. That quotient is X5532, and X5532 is 15.8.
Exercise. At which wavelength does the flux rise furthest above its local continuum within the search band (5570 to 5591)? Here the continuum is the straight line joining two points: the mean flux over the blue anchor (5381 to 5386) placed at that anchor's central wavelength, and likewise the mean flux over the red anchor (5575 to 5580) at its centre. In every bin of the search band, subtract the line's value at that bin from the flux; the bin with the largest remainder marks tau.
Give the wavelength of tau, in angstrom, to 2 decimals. 5581.70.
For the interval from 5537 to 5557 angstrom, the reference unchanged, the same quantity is 5538.18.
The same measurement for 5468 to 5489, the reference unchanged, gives 5472.26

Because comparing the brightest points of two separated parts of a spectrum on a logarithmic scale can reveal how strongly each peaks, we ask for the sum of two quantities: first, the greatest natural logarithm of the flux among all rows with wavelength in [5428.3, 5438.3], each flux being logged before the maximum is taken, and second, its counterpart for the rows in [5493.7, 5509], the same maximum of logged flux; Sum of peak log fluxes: 5.78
